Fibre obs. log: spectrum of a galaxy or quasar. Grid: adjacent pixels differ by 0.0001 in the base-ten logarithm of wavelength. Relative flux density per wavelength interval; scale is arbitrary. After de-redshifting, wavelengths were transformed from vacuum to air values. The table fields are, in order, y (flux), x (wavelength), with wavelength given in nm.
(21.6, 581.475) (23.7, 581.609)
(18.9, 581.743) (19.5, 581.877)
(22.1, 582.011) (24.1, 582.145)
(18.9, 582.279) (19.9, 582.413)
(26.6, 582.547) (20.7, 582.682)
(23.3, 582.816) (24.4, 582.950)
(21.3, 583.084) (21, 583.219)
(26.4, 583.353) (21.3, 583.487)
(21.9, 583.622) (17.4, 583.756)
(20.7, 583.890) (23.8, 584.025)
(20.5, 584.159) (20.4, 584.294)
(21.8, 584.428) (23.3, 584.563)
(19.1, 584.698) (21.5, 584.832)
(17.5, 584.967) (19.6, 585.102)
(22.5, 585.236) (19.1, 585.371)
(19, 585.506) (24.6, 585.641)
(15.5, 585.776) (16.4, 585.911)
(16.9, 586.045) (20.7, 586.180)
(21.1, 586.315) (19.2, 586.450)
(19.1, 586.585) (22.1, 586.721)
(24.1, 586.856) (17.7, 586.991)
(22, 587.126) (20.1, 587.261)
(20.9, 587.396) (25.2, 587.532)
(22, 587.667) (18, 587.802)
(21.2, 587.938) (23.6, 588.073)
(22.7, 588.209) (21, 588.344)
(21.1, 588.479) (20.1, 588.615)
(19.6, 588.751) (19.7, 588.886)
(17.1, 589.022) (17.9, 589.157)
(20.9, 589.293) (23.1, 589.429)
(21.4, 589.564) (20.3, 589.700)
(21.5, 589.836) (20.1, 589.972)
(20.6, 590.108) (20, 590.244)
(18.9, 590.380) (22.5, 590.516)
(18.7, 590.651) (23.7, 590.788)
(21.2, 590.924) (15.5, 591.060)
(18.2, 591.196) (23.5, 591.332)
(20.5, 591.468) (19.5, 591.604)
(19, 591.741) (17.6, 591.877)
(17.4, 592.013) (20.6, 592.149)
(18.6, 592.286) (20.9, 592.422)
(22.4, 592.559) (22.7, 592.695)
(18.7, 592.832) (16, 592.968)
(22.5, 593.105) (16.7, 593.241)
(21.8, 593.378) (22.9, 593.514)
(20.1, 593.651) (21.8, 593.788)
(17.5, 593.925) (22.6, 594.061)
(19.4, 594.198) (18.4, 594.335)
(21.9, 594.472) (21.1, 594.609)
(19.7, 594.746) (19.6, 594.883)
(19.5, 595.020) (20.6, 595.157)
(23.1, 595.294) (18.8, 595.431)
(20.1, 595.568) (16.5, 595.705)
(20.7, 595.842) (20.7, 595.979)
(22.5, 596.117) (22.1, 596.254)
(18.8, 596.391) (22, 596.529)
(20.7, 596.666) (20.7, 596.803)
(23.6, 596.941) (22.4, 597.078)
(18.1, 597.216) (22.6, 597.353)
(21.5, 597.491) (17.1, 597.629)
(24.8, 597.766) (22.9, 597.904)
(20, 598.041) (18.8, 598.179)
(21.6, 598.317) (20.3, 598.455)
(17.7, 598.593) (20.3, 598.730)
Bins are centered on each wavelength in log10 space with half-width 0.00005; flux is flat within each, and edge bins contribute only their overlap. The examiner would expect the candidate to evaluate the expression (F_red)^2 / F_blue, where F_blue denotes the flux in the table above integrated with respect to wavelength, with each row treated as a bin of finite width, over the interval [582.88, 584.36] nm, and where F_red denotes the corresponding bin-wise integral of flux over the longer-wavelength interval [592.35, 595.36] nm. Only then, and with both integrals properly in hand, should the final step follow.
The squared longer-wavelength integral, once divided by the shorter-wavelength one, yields 118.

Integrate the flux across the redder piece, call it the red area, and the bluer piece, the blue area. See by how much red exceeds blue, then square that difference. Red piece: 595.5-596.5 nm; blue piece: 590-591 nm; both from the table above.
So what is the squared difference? 0.2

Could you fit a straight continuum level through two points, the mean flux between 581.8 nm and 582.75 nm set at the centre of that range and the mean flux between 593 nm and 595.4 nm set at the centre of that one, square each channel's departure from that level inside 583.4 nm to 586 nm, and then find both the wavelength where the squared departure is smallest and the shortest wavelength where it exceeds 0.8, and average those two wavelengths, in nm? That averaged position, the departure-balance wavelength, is 584.29 nm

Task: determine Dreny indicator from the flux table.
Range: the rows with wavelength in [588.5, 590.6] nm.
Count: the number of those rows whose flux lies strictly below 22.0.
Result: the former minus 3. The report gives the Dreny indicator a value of 10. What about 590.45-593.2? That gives 11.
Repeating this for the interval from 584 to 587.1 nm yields 14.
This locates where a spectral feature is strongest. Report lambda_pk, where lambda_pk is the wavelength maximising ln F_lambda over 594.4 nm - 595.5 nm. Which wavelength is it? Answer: 595.294 nm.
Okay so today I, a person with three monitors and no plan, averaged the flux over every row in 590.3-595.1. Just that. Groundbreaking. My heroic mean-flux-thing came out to 20.0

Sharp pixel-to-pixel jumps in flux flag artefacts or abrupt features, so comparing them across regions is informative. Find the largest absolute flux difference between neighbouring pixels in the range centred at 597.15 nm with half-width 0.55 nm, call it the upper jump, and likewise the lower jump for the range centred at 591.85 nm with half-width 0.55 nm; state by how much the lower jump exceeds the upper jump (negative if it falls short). -1.3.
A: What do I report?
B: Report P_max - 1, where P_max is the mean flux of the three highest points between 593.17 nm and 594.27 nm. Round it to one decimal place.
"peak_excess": 21.4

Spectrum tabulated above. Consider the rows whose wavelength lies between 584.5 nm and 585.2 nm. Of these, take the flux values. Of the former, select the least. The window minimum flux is 17.5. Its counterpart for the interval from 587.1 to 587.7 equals 20.1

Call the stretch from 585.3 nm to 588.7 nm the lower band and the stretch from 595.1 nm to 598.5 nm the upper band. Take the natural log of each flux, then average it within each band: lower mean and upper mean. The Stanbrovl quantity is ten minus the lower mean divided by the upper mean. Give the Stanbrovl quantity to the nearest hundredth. 9.01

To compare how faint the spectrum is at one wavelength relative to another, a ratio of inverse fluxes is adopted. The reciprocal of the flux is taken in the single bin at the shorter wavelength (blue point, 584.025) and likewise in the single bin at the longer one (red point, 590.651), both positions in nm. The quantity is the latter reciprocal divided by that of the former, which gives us 1.27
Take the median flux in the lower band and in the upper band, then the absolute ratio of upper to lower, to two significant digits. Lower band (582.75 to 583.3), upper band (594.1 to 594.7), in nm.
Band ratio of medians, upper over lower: 0.91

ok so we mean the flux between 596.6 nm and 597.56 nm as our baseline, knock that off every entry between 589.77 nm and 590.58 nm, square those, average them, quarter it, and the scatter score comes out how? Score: 0.5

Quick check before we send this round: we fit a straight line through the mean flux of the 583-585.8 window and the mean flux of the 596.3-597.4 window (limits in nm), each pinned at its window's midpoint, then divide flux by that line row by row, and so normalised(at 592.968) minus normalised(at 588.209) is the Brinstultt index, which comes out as -0.32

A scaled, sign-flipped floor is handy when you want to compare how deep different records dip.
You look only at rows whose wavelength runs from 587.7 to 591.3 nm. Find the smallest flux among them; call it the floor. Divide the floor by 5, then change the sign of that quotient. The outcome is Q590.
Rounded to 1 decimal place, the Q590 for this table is -3.1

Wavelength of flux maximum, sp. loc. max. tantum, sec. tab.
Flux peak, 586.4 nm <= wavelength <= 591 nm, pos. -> 587.532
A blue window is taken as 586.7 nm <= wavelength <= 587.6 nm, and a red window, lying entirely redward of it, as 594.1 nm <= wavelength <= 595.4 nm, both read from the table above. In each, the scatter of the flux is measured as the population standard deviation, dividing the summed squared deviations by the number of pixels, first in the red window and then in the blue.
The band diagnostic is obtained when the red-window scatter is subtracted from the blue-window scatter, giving 0.9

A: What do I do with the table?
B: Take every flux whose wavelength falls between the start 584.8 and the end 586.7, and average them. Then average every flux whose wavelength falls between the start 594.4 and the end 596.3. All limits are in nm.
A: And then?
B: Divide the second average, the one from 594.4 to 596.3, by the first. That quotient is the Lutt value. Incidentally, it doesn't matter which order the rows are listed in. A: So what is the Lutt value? 1.05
